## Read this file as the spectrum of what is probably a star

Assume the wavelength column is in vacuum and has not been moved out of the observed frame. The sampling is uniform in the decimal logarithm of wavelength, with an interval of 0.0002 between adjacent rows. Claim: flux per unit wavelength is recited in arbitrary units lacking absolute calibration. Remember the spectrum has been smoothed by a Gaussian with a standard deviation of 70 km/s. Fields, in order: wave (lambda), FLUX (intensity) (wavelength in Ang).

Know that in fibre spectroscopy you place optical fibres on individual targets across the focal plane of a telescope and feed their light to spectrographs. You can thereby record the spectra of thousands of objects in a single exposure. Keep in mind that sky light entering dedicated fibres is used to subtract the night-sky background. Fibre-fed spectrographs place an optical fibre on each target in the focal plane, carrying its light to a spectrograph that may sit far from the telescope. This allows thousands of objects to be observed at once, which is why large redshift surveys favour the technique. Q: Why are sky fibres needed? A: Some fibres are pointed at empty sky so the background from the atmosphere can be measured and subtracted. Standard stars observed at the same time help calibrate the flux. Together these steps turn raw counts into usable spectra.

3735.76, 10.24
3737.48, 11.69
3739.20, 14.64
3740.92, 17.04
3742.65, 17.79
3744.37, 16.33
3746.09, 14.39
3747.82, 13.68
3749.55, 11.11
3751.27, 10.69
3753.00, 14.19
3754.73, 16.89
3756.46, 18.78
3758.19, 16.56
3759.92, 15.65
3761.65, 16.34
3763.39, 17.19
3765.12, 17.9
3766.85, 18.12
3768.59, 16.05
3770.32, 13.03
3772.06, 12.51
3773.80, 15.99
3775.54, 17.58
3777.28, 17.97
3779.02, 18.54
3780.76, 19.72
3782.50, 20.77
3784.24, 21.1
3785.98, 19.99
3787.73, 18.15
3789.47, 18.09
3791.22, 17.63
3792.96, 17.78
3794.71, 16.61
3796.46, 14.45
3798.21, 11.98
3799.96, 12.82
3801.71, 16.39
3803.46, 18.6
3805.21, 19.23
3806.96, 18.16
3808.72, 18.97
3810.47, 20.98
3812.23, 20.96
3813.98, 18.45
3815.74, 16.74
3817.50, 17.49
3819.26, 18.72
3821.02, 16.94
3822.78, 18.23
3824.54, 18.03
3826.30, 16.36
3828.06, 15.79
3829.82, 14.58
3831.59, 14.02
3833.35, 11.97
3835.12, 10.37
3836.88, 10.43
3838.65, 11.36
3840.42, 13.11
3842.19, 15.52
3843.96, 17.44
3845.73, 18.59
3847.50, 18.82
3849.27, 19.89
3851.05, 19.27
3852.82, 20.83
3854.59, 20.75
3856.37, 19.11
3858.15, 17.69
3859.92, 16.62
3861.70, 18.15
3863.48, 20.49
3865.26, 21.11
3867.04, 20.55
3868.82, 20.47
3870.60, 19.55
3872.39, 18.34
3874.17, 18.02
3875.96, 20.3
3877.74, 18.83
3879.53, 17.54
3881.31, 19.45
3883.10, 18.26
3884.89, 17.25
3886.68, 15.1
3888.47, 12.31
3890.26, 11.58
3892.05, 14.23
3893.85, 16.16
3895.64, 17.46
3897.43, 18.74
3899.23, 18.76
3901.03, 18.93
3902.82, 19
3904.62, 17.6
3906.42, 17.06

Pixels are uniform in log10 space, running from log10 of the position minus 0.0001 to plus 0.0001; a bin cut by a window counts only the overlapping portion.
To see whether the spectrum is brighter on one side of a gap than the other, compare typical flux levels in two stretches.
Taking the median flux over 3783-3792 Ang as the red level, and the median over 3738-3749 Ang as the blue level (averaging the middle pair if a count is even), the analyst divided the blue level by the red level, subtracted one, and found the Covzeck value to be -0.15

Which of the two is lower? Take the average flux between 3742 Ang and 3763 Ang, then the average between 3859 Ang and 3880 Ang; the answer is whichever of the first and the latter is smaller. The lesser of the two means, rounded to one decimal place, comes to 15.2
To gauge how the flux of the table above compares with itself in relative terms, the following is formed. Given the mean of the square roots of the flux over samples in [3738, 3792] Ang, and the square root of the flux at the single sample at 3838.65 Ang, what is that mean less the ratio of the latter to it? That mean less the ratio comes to 3.23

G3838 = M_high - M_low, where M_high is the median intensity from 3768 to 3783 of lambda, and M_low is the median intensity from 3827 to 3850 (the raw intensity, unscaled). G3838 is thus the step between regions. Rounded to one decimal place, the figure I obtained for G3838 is 3.0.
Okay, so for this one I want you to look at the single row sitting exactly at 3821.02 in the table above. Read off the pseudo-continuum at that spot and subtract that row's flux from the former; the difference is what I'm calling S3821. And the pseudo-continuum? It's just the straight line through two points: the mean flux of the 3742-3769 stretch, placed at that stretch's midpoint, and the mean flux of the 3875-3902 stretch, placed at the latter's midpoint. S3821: -0.6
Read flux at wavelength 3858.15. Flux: 17.69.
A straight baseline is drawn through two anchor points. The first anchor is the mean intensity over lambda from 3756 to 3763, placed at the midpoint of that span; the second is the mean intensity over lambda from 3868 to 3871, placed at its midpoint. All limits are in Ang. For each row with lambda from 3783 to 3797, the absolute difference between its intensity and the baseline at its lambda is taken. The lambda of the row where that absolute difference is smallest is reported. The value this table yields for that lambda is 3792.96 Ang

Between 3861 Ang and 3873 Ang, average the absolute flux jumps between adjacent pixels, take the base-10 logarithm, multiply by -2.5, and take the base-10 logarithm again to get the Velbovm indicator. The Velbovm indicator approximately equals -1.3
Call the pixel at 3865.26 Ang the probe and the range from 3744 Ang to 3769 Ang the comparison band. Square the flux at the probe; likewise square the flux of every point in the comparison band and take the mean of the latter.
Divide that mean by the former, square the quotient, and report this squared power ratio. 0.31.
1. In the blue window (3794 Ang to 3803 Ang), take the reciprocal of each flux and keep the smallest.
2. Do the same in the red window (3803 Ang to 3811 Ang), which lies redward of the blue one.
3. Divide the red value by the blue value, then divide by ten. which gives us 0.079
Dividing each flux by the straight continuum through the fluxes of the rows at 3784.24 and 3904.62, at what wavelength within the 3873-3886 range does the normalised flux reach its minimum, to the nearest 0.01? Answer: 3884.89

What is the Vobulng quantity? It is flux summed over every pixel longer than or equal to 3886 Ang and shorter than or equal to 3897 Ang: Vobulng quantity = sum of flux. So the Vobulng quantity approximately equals 87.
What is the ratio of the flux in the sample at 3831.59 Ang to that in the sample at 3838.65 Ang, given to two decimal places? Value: 1.23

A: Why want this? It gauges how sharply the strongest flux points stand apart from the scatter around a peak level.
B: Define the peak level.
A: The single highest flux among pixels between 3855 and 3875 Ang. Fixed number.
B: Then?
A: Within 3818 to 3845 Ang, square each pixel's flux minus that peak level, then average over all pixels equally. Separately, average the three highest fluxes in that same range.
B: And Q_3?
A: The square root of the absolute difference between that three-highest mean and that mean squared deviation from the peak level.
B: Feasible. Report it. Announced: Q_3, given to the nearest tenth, 5.3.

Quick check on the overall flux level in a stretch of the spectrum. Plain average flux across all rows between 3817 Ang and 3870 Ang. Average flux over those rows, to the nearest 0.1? 17.1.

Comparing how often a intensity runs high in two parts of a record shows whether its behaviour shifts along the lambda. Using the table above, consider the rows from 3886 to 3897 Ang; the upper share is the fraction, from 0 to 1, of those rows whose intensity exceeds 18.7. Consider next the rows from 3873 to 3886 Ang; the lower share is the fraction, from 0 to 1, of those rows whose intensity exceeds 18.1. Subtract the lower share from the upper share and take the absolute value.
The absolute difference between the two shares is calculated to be 0.57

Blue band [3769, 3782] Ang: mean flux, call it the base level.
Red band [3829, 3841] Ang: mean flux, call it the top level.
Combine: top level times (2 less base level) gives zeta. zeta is -178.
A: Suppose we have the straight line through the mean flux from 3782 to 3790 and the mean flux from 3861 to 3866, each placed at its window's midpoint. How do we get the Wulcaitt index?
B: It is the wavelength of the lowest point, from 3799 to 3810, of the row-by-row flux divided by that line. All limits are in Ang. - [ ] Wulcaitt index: 3799.96 Ang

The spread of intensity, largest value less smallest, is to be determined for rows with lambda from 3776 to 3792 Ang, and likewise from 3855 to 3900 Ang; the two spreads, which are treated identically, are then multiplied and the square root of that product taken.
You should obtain 6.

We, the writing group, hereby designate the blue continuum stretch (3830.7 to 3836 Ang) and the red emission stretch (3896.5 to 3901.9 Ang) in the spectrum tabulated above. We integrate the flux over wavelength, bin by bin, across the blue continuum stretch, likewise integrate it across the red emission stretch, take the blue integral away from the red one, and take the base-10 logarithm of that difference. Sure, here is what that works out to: 1.57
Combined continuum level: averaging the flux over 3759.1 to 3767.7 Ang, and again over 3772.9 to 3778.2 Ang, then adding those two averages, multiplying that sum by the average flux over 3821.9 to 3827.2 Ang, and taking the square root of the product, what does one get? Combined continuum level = 24.5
